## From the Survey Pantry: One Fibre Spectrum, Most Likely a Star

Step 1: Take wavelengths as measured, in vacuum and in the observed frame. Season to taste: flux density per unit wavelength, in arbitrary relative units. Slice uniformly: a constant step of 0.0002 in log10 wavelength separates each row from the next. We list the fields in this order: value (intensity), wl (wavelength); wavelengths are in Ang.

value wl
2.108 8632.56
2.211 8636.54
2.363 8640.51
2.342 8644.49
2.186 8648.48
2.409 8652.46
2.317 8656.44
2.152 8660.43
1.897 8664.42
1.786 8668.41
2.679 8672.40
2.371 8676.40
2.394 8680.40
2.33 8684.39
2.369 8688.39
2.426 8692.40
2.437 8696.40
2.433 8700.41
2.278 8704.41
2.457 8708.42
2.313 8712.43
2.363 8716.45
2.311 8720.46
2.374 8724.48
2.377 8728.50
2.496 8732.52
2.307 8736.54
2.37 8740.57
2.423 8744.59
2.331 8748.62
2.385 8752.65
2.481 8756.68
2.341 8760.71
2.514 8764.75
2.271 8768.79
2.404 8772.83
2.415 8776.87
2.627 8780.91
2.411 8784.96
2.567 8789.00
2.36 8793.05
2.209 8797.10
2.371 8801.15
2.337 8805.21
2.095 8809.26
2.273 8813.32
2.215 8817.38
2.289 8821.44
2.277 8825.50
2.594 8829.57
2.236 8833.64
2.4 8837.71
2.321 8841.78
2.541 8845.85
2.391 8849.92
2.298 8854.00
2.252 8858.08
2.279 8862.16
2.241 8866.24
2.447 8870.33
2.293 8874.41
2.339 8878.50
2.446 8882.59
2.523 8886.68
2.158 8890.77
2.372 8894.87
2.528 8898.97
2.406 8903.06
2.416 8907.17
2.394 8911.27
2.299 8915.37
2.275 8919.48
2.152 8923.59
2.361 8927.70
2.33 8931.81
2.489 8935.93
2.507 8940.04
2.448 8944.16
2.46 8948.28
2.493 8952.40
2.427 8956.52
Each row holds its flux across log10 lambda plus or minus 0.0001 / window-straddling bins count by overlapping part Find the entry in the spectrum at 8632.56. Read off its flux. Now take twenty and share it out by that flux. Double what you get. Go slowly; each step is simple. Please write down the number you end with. 19.0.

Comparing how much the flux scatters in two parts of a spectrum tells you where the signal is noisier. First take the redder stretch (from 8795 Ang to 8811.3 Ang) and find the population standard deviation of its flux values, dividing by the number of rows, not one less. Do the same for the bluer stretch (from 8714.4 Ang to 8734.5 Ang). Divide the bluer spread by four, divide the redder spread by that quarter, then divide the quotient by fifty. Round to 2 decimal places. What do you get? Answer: 0.14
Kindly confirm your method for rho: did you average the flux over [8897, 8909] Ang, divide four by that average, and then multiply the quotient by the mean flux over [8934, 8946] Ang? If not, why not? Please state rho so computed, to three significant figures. 4.05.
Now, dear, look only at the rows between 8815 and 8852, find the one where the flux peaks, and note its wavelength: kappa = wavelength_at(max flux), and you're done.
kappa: 8829.57 Ang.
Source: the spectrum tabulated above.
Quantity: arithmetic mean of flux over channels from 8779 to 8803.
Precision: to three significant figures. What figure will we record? 2.42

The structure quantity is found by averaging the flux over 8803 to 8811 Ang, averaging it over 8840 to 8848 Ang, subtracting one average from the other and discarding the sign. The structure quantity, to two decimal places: 0.21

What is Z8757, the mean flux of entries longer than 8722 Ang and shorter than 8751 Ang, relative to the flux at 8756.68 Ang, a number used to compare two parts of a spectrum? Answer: 0.960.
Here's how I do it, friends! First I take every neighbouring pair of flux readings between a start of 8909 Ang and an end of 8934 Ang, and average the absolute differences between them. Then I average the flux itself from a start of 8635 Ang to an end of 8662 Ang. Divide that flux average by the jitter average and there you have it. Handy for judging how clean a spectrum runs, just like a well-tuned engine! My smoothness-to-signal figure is 24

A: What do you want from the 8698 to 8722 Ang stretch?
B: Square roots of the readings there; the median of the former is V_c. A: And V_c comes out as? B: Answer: 1.529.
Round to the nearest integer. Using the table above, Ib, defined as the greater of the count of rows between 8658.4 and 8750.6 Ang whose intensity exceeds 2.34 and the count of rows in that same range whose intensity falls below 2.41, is 16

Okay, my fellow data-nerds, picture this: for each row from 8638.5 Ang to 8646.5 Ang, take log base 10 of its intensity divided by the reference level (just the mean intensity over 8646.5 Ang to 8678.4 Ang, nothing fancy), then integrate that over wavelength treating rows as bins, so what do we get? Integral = 0.19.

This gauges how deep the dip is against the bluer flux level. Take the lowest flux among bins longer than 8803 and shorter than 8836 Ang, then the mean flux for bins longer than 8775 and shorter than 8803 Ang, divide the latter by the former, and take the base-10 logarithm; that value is 0.063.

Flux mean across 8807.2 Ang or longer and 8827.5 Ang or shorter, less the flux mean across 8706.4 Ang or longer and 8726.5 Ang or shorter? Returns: -0.13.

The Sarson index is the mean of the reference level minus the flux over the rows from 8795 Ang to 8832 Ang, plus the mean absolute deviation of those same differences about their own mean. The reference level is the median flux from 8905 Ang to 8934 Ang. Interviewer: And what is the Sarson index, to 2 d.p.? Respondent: 0.13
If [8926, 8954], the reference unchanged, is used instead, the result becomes -0.06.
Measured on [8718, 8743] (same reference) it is 0.00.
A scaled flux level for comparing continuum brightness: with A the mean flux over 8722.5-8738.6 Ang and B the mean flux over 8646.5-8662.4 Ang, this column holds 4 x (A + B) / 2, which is 9.31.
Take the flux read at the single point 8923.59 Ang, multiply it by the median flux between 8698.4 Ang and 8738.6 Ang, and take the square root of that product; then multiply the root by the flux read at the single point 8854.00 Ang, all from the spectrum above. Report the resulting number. 5.19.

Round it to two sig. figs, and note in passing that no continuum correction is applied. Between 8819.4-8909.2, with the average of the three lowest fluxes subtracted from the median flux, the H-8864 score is 0.14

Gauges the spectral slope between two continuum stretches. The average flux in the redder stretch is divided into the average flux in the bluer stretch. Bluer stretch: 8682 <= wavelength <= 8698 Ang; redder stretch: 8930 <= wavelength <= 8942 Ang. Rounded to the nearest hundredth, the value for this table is 0.98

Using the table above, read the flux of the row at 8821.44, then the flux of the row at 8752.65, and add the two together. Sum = 4.7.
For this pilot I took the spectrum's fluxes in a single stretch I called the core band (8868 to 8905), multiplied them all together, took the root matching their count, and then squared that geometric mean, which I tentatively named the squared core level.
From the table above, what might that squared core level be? 5.70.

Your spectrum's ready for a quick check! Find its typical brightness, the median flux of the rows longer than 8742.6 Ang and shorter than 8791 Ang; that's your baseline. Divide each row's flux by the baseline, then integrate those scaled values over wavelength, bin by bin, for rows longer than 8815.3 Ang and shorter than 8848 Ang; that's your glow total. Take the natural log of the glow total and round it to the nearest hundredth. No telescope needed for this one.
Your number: 3.46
